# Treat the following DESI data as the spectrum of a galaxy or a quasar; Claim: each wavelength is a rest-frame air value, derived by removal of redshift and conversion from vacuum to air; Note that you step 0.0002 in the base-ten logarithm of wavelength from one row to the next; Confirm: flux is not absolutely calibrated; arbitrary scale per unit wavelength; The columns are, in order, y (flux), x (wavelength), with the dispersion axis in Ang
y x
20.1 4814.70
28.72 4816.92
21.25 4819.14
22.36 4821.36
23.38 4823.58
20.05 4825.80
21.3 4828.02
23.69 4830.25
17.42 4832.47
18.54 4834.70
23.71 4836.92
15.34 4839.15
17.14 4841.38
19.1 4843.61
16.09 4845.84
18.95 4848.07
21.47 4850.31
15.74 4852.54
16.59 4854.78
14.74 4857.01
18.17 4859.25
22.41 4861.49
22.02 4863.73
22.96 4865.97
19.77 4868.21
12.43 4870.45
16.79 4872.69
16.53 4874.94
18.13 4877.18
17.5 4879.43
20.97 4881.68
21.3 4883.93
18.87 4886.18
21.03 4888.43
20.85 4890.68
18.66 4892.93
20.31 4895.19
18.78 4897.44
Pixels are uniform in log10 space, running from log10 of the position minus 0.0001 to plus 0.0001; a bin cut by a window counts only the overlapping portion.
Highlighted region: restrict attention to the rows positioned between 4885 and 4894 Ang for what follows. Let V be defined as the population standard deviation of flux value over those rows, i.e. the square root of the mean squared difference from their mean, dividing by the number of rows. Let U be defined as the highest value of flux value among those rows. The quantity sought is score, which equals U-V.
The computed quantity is 19.9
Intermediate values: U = 21.03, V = 1.1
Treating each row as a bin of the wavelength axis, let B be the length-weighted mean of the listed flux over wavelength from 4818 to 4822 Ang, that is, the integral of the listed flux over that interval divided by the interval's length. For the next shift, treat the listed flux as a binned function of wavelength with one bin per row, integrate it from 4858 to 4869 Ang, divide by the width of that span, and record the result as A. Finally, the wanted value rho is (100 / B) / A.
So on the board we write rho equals 0.22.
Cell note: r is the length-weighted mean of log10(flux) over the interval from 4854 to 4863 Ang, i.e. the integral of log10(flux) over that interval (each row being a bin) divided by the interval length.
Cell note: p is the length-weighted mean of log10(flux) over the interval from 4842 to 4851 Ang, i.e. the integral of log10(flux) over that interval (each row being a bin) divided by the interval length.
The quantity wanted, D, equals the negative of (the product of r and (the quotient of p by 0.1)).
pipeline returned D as -15.9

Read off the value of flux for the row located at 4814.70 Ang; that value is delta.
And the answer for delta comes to 20.1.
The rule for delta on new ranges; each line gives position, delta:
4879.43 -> 17.5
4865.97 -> 22.96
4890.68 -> 20.85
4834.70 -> 18.54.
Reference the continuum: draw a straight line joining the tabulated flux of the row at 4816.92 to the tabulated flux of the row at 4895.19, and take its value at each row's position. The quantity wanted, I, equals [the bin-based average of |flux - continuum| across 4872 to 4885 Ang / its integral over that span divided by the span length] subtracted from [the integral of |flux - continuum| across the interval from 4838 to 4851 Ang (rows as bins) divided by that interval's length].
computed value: 4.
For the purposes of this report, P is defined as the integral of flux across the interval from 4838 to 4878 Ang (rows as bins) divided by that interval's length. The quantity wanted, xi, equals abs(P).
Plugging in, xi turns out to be 18.0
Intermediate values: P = 18.0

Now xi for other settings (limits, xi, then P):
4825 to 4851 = 19.4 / 19.4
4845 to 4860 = 17.4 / 17.4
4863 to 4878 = 18.3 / 18.3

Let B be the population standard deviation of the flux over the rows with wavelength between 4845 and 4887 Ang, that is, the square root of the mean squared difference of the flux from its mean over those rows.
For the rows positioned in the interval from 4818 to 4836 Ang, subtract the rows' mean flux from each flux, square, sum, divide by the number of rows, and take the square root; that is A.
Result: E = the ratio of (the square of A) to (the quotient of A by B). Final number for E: 5.8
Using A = 2.08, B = 2.79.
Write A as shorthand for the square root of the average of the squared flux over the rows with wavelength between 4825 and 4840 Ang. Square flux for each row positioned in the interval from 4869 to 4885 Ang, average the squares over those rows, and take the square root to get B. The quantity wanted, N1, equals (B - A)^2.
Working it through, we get 5.5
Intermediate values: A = 20.2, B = 17.9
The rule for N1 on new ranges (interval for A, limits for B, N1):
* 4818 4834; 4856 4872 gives 4.6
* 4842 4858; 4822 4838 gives 13.2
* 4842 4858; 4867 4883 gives 0.0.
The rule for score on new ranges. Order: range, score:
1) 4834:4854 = 21.1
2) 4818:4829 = 22.3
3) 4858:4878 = 19.8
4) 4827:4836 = 21.2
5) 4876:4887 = 19.8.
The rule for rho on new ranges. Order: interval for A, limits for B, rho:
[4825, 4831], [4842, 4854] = 0.25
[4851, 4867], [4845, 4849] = 0.30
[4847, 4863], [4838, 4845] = 0.32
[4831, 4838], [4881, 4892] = 0.24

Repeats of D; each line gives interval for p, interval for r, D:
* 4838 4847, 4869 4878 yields -14.8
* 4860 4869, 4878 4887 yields -17.2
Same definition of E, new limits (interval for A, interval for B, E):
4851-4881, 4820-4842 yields 8.7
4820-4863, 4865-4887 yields 8.2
